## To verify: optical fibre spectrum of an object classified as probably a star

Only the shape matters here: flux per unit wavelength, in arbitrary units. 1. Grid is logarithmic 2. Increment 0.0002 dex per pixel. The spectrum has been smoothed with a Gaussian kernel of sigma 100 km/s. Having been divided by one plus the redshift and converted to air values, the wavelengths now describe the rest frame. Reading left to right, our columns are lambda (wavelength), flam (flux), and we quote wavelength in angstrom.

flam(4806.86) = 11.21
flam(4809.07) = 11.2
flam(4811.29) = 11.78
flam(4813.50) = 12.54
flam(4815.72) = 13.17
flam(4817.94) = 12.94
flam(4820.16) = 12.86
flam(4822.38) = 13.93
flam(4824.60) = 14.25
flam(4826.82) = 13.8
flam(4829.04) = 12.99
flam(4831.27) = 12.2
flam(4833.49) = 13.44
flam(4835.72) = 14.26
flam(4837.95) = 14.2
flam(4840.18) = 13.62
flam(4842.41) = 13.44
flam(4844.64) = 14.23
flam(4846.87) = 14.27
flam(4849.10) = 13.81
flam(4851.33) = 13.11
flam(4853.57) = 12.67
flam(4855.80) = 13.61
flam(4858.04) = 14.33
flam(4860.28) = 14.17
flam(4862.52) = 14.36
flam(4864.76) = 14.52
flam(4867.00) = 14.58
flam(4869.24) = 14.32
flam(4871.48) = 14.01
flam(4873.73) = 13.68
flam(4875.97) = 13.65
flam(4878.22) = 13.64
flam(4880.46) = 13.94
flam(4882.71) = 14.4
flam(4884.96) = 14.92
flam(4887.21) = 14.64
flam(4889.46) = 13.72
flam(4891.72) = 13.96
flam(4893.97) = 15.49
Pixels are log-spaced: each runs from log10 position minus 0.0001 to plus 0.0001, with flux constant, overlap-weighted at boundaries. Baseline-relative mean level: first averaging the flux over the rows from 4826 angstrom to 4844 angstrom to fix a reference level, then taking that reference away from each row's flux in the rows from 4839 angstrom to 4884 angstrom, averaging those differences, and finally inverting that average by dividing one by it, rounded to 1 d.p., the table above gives 2.4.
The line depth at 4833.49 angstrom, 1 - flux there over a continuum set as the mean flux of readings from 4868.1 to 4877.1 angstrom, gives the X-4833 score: 0.03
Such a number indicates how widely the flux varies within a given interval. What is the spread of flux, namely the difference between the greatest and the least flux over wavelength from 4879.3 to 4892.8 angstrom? 1.20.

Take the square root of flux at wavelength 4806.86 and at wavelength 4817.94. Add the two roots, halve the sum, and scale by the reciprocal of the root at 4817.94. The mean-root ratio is 0.965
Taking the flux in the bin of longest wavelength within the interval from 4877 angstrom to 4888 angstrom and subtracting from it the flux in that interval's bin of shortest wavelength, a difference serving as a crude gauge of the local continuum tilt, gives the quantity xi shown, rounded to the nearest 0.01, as 1.00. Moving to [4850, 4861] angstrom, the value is 1.06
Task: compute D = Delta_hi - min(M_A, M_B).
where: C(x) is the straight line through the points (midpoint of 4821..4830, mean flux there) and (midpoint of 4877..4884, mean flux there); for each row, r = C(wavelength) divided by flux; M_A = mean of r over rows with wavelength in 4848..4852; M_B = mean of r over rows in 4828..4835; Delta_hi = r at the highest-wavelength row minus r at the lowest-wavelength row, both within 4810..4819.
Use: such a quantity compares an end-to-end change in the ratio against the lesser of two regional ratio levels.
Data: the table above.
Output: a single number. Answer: -1.13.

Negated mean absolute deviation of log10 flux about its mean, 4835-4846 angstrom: -0.0105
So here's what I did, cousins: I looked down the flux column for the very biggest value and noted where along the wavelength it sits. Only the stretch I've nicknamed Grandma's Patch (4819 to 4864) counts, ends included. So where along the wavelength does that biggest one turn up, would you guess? 4862.52 angstrom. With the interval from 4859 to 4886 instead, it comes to 4884.96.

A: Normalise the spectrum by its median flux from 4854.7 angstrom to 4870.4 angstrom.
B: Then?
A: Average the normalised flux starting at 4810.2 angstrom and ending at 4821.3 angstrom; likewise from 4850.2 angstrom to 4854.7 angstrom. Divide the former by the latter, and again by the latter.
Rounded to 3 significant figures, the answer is 1.09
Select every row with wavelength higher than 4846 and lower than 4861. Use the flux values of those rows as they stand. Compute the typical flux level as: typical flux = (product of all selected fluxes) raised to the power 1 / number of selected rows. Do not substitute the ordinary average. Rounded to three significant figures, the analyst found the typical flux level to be 13.7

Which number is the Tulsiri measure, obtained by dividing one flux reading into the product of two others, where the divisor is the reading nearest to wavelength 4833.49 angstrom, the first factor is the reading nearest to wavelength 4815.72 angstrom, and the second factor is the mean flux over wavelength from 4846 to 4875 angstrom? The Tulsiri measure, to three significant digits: 13.7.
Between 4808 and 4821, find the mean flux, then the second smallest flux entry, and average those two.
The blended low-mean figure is 12.1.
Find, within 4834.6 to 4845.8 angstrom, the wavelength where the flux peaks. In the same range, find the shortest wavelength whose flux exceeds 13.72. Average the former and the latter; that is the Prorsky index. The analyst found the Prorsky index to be 4835.7 angstrom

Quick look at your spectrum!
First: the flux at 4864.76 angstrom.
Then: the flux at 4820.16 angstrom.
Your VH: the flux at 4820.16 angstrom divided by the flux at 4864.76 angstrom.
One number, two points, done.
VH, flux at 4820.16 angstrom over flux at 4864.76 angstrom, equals 0.89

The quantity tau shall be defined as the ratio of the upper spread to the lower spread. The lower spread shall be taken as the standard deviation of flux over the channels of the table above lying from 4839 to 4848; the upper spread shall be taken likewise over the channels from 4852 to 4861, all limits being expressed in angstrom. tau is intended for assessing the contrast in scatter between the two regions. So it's 1.8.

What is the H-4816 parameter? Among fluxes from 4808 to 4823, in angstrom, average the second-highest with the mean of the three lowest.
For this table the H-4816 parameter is 12.5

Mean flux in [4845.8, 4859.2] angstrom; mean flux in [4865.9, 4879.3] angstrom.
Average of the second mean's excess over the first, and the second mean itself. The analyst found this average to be 7.16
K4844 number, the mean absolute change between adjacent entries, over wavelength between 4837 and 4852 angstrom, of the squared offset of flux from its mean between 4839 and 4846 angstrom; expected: 0.2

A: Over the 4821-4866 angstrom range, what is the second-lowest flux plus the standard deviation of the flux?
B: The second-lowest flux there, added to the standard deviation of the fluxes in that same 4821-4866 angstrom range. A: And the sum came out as 13.3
